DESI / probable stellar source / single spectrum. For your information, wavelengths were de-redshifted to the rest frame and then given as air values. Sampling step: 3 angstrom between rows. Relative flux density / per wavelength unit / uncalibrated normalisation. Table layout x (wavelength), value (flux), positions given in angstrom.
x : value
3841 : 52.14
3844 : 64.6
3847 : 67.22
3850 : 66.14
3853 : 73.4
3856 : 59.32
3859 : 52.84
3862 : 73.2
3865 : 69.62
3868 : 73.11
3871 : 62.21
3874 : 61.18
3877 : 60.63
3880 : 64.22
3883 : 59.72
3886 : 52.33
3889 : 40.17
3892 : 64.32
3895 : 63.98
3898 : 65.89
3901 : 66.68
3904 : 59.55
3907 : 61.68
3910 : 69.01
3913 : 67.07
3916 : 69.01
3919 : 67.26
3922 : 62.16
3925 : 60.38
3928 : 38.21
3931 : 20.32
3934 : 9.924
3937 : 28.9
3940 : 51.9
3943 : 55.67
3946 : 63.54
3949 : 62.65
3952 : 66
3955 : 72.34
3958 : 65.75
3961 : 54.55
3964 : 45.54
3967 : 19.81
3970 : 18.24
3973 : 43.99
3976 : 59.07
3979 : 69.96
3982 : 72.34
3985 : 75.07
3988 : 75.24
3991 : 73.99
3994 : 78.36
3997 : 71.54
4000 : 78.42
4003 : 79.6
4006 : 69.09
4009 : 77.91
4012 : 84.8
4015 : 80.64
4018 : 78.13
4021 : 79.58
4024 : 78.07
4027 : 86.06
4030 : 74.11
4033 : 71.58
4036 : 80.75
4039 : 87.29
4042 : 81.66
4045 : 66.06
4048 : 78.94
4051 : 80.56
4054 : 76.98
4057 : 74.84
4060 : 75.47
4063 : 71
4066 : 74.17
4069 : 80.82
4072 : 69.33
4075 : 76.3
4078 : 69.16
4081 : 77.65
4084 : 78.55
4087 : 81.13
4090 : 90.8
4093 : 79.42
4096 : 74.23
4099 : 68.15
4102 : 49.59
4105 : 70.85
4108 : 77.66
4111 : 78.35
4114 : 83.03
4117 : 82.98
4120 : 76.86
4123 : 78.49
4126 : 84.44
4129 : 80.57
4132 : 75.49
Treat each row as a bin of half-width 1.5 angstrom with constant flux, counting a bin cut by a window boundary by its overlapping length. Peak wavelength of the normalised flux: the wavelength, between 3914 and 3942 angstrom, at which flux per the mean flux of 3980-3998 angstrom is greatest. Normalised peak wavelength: 3916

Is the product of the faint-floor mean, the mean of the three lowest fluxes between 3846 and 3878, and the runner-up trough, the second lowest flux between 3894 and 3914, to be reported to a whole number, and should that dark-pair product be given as 3553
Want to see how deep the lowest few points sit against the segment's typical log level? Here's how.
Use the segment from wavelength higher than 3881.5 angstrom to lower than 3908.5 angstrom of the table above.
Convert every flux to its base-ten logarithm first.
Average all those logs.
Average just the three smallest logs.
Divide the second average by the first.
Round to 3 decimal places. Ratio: 0.961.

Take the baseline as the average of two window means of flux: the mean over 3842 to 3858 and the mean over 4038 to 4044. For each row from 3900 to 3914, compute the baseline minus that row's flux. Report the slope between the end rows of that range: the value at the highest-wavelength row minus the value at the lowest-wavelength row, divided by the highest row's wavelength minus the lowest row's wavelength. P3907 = 0.0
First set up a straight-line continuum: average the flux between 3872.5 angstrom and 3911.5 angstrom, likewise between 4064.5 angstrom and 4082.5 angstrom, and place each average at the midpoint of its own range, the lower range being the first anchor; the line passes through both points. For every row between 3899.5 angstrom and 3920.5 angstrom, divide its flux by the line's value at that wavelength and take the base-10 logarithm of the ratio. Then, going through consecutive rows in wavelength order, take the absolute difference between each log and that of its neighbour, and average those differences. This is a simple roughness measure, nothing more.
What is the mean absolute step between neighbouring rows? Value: 0.025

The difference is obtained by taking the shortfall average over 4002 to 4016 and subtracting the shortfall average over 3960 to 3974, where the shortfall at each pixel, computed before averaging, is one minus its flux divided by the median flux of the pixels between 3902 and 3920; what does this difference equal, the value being -0.6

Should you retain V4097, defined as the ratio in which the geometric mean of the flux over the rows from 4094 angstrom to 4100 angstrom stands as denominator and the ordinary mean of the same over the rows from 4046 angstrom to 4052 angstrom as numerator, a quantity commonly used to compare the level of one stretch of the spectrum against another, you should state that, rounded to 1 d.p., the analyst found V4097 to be 1.1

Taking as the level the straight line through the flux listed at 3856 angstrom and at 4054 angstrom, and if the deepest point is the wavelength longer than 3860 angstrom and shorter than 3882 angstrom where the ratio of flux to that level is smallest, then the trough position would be 3877 angstrom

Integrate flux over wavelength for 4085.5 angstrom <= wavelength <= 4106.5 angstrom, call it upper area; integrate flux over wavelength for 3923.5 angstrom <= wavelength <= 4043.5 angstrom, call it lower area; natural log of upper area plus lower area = 9.12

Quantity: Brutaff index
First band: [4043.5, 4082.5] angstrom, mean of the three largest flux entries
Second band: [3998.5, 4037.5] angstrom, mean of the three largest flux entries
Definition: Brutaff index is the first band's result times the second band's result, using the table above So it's 6719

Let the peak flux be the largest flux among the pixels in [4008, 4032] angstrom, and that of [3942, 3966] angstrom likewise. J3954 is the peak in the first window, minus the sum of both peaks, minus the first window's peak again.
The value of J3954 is -158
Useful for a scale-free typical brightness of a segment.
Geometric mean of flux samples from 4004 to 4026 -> 78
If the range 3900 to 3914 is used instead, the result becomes 65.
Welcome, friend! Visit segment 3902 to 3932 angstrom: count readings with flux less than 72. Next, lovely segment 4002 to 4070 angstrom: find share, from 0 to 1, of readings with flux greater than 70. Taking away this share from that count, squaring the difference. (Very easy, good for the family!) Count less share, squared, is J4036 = 83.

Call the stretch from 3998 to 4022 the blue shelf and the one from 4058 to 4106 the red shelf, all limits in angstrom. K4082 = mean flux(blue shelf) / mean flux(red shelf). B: 1.06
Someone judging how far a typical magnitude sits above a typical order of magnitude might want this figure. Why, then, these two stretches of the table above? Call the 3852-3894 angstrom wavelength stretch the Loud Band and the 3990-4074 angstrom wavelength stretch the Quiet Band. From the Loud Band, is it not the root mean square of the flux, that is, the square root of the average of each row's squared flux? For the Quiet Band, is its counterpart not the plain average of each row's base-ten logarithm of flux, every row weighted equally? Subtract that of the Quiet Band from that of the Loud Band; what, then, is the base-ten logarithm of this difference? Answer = 1.78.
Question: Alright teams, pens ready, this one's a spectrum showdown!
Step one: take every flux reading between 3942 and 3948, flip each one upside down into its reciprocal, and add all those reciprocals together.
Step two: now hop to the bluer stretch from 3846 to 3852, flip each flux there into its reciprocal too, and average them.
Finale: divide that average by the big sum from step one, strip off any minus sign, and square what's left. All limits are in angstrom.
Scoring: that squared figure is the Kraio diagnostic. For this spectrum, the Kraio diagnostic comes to 0.20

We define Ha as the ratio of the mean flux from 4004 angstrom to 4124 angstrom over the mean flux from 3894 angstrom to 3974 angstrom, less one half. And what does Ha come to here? 0.95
